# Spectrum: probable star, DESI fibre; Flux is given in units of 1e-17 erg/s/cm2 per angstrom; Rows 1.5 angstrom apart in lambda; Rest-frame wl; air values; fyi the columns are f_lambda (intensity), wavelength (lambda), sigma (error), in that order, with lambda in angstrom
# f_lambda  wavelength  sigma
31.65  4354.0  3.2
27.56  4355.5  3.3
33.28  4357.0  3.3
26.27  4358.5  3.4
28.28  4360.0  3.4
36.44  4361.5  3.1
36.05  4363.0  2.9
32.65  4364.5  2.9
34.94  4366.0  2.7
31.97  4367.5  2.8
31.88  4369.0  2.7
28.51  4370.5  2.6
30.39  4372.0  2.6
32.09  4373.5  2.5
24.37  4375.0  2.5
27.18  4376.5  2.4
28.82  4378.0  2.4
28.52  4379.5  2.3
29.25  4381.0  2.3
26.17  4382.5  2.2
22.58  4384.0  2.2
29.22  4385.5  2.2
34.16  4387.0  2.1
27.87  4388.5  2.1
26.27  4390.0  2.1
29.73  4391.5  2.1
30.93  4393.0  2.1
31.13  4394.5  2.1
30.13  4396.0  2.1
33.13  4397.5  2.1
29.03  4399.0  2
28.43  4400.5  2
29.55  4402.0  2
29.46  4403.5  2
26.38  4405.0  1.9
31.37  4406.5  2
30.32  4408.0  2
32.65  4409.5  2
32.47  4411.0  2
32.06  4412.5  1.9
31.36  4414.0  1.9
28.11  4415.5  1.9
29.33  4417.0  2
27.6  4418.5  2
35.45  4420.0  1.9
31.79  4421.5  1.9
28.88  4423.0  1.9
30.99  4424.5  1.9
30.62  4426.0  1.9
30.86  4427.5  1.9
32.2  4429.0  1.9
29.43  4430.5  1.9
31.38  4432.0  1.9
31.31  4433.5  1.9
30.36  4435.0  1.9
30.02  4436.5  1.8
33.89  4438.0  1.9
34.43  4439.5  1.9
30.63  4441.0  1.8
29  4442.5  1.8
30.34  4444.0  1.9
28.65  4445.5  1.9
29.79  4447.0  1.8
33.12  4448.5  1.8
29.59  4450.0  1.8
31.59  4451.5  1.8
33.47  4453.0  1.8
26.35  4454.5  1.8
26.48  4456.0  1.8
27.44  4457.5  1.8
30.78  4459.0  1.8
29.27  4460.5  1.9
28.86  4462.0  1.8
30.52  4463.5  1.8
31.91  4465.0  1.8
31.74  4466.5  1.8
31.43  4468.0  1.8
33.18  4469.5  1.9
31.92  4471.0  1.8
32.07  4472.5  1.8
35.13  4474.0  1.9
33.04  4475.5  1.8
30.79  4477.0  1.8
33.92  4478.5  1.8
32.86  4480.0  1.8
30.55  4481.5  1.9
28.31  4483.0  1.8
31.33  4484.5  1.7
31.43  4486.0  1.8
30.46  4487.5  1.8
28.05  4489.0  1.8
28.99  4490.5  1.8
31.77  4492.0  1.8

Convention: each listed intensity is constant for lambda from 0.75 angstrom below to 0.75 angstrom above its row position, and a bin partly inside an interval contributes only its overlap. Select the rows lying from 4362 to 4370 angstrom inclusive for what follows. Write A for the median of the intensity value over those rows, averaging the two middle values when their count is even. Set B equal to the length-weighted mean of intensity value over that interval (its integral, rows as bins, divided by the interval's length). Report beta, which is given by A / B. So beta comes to 0.98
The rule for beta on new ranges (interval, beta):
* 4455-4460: 0.97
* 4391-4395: 1.01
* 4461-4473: 1.01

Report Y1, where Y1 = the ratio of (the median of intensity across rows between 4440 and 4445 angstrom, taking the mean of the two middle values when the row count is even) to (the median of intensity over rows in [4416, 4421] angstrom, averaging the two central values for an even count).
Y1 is 1.03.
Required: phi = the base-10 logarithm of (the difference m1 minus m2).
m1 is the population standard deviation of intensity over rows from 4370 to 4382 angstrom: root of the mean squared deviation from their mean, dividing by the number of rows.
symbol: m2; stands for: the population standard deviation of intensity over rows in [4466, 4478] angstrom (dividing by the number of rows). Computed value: -0.07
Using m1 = 2.11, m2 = 1.3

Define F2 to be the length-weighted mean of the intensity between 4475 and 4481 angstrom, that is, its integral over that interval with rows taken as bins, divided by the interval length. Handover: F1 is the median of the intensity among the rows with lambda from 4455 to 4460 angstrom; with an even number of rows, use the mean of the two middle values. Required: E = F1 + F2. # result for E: 60.0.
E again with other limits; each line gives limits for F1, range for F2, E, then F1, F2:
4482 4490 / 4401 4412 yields 60.8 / 30.5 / 30.3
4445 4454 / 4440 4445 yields 60.8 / 30.7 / 30.1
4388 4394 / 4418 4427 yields 59.8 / 28.8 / 31.0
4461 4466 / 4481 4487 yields 60.9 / 30.5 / 30.4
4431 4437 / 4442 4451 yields 61.0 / 30.8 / 30.2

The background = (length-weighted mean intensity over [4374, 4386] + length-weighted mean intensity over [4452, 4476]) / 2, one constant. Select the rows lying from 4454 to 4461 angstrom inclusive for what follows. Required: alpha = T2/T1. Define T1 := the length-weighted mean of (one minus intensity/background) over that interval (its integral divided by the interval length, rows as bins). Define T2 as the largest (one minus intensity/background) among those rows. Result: 3.0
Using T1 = 0.03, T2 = 0.09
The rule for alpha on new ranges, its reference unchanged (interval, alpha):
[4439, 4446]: -0.2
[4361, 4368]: 0.6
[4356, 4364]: -0.9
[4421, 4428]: 0.0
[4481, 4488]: -0.4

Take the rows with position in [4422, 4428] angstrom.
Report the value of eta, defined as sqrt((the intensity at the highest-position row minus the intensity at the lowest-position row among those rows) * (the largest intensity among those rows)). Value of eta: 7.8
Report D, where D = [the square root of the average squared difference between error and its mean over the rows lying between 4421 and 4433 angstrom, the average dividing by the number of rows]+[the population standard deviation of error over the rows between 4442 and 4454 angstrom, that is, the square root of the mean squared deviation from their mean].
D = 0.04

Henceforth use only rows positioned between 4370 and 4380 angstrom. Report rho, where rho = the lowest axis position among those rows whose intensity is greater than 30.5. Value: 4373.5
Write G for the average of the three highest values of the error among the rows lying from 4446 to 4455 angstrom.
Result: 1.80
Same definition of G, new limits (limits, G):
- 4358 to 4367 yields 3.30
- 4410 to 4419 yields 2.00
